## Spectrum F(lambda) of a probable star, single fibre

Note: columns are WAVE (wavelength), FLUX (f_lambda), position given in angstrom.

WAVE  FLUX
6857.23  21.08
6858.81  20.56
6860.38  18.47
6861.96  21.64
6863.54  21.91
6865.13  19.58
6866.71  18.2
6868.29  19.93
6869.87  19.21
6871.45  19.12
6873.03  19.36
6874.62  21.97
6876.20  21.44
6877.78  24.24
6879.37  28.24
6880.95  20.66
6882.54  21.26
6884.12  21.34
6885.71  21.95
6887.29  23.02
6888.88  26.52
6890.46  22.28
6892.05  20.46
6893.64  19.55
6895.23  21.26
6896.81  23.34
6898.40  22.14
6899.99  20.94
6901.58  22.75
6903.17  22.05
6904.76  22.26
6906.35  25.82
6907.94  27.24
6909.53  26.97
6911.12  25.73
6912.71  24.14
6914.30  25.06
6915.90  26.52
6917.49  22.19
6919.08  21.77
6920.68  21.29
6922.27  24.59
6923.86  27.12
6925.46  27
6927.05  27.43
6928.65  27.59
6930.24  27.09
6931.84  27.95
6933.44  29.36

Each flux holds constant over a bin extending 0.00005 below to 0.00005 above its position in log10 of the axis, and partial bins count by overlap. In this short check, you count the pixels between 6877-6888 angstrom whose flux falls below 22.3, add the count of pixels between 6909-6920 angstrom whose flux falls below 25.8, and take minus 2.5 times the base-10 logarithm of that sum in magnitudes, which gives -2.39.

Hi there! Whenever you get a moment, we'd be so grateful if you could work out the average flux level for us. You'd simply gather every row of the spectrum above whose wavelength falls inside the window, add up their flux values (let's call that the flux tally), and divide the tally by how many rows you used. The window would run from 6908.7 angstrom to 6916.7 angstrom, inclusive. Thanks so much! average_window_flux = 26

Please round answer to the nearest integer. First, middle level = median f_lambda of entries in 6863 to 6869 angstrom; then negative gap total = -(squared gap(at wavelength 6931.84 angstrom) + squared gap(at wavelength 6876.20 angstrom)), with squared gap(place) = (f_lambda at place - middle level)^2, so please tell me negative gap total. -70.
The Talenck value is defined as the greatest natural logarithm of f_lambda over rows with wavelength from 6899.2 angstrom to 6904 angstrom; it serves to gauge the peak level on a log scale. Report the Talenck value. 3.12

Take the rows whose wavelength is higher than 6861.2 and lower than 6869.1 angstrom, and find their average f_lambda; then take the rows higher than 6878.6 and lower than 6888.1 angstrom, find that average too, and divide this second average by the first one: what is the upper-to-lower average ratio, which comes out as 1.12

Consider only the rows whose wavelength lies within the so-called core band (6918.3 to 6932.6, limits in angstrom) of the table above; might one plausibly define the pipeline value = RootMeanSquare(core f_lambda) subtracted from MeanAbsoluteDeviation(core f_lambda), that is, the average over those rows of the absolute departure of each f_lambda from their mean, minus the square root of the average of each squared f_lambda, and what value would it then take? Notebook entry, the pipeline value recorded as -23.7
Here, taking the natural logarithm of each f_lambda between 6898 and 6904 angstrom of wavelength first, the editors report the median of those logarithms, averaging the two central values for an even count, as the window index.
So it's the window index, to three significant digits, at 3.10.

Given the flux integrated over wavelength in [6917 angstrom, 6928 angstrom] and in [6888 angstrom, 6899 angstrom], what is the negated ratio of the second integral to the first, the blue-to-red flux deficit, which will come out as -0.90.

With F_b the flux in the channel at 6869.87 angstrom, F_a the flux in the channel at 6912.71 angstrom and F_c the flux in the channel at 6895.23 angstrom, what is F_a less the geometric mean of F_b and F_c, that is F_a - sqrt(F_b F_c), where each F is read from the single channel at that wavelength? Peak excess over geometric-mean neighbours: 3.9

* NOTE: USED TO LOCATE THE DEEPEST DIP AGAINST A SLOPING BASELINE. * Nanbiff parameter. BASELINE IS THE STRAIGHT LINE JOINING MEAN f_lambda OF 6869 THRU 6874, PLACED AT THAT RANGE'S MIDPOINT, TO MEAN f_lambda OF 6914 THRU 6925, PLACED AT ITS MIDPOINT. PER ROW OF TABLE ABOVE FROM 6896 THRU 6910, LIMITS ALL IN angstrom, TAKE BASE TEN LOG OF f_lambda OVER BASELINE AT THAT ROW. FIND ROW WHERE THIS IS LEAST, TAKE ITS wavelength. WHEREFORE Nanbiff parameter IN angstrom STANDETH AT 6899.99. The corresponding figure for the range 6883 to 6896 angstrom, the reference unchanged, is 6893.64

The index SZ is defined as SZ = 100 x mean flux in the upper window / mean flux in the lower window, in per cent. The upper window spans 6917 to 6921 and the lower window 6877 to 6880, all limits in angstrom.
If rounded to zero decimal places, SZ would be 83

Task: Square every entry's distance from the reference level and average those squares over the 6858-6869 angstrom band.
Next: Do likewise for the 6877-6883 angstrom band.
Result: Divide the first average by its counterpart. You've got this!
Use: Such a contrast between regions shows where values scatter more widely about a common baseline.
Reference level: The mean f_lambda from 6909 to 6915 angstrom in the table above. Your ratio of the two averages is 2.5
